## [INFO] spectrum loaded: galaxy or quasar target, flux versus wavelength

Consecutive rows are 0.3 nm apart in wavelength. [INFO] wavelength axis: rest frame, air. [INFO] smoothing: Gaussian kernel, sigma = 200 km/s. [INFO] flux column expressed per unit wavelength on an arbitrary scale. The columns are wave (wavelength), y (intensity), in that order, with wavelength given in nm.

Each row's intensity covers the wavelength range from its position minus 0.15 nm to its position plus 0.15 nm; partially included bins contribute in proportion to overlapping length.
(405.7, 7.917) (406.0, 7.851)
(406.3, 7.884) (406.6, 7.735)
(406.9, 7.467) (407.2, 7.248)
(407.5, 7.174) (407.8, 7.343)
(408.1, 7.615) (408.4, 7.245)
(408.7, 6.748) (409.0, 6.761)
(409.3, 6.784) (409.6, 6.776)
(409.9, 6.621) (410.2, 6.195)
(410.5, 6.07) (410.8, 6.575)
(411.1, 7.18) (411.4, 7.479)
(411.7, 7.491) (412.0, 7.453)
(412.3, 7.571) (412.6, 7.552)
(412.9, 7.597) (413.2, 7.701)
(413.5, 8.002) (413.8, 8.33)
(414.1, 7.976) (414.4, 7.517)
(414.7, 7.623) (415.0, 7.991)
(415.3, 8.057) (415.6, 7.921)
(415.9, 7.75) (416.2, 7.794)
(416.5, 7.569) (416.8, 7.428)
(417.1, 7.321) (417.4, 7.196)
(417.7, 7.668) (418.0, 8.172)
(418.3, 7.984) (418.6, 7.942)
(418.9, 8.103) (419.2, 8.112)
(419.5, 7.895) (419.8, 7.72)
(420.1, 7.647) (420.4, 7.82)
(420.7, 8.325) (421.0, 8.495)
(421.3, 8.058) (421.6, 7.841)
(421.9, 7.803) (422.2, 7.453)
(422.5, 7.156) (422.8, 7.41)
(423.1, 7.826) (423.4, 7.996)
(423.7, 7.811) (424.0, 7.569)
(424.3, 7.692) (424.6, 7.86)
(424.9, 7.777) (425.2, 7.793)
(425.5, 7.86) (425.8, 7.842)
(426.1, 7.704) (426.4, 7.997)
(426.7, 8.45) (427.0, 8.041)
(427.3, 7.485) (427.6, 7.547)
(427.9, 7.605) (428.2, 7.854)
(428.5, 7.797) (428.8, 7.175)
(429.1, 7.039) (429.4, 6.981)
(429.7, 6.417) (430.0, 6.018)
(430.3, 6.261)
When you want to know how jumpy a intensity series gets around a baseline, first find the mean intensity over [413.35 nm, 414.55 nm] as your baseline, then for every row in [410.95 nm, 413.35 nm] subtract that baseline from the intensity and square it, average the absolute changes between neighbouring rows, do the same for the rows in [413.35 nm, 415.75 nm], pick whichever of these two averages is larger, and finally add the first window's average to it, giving 0.189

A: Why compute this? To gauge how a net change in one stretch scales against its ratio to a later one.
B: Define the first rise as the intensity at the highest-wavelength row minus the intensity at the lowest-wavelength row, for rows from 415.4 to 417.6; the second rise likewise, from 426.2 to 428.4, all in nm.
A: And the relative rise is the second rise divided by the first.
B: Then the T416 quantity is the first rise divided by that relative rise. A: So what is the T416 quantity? -3.7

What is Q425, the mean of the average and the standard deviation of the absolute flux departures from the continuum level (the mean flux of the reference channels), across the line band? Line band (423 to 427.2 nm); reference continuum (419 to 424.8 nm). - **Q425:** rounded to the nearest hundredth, 0.15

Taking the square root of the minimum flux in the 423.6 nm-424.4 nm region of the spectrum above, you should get 2.75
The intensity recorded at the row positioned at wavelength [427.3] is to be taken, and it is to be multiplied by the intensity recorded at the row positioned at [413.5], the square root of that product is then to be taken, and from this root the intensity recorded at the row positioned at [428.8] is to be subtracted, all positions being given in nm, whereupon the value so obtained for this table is 0.6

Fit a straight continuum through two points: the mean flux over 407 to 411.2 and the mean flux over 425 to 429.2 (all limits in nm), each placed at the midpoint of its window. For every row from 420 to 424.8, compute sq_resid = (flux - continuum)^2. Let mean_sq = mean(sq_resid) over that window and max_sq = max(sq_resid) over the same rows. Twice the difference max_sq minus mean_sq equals 1.8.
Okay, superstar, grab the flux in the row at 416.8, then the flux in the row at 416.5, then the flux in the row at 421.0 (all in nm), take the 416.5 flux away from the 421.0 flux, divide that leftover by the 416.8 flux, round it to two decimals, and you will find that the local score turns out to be 0.12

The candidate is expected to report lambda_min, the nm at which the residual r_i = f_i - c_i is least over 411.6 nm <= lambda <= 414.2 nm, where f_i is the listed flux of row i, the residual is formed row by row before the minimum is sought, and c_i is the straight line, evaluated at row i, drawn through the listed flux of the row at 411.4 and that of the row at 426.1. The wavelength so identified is 412.0 nm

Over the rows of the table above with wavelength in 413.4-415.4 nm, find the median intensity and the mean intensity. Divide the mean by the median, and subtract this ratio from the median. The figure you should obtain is 7.0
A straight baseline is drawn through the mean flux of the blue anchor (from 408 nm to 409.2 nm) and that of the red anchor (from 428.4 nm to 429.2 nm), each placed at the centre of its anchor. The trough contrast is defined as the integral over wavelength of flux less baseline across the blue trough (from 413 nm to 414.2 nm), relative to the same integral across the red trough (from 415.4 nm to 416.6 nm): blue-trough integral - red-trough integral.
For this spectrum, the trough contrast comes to 0.3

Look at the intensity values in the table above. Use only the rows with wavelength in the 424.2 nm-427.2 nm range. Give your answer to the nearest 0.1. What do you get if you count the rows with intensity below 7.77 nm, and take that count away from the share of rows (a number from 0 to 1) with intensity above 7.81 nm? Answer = -1.4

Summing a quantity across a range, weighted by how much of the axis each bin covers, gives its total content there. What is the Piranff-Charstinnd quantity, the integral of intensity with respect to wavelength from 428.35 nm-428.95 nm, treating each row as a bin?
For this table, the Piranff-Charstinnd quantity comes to 4.5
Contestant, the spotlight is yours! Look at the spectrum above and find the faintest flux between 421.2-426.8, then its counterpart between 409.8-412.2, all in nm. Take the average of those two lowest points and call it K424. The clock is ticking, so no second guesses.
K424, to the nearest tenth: 6.6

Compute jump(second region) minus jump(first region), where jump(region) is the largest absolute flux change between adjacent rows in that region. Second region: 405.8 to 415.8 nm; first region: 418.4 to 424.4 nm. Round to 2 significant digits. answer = 0.10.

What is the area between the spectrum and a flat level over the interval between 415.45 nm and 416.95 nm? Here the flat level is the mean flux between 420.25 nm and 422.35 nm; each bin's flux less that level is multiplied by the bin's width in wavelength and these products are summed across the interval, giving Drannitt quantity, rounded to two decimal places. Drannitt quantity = -0.42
